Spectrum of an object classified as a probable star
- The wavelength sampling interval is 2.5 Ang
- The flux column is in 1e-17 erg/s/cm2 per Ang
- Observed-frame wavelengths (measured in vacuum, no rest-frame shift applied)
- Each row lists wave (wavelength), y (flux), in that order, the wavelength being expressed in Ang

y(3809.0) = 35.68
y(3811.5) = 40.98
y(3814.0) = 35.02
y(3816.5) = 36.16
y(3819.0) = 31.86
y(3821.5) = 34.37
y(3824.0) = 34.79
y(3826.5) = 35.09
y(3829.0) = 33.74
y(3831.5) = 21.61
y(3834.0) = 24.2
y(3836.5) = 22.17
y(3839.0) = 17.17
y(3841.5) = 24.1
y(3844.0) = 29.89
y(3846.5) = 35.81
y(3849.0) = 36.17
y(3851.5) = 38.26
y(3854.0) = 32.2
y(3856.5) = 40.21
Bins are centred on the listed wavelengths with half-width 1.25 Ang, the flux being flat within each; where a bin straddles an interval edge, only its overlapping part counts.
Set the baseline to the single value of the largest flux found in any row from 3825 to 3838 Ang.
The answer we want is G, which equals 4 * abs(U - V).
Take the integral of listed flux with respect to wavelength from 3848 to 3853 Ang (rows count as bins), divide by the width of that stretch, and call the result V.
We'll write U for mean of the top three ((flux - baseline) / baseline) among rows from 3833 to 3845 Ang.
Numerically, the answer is 149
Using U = -0.26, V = 37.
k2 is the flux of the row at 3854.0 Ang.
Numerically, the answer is 32.2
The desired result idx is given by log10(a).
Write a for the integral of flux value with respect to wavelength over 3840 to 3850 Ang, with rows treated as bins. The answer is 2.49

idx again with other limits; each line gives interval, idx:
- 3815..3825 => 2.54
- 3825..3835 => 2.46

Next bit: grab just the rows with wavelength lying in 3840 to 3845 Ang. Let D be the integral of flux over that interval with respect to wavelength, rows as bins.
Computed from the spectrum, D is 132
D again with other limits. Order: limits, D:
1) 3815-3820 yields 171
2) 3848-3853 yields 185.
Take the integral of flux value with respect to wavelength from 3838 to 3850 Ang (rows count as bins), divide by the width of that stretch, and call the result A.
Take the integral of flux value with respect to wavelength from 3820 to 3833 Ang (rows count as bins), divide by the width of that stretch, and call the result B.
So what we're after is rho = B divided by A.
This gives 1.1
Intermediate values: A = 28.7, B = 32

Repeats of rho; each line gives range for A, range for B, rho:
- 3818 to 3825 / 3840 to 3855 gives 1.0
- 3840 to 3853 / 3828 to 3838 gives 0.8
